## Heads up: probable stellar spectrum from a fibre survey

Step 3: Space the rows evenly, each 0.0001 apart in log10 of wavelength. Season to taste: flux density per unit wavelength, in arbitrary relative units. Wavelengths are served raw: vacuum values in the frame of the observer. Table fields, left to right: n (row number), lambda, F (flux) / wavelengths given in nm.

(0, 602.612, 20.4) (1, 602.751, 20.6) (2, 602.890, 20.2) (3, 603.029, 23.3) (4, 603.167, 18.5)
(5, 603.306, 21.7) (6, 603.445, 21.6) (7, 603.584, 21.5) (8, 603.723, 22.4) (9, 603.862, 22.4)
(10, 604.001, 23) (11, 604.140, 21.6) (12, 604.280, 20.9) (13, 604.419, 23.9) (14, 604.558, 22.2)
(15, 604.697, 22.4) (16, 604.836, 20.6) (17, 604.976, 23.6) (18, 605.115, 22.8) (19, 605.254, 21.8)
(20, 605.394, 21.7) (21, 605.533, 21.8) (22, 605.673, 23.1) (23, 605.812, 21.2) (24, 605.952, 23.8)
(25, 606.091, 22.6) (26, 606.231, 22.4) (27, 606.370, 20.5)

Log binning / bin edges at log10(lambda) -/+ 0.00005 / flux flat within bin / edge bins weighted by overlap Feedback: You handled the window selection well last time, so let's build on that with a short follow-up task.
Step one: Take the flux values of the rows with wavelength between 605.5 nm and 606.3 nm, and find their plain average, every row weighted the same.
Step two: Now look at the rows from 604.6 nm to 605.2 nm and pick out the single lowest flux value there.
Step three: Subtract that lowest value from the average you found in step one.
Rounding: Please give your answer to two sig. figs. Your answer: 1.9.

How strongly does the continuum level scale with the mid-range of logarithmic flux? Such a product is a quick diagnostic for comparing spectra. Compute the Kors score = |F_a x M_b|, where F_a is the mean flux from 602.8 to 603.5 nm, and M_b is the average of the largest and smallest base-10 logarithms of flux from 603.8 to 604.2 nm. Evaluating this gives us 28.4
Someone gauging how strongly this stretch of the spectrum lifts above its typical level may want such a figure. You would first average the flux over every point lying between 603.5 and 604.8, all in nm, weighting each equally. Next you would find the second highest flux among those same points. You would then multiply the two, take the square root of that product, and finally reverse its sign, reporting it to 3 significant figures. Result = -22.6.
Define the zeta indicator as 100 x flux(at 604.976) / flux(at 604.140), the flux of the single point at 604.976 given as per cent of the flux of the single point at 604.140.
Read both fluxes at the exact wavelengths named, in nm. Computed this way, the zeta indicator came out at 109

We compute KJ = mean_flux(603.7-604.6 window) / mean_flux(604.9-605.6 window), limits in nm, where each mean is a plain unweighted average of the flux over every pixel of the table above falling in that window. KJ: 1.00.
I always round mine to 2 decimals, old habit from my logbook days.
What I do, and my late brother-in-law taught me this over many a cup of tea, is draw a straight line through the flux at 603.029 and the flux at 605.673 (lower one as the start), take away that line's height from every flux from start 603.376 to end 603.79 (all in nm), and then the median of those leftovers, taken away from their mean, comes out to 0.24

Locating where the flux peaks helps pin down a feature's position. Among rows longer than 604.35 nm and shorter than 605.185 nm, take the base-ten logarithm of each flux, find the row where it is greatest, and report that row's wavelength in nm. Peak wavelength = 604.419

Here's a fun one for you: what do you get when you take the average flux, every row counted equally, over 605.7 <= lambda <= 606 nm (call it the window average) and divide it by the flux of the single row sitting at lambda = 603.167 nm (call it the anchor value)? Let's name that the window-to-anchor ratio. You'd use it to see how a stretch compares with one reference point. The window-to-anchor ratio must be 1.22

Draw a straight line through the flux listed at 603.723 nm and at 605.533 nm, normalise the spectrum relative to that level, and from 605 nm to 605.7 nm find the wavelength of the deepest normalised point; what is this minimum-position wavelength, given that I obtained 605.394 nm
